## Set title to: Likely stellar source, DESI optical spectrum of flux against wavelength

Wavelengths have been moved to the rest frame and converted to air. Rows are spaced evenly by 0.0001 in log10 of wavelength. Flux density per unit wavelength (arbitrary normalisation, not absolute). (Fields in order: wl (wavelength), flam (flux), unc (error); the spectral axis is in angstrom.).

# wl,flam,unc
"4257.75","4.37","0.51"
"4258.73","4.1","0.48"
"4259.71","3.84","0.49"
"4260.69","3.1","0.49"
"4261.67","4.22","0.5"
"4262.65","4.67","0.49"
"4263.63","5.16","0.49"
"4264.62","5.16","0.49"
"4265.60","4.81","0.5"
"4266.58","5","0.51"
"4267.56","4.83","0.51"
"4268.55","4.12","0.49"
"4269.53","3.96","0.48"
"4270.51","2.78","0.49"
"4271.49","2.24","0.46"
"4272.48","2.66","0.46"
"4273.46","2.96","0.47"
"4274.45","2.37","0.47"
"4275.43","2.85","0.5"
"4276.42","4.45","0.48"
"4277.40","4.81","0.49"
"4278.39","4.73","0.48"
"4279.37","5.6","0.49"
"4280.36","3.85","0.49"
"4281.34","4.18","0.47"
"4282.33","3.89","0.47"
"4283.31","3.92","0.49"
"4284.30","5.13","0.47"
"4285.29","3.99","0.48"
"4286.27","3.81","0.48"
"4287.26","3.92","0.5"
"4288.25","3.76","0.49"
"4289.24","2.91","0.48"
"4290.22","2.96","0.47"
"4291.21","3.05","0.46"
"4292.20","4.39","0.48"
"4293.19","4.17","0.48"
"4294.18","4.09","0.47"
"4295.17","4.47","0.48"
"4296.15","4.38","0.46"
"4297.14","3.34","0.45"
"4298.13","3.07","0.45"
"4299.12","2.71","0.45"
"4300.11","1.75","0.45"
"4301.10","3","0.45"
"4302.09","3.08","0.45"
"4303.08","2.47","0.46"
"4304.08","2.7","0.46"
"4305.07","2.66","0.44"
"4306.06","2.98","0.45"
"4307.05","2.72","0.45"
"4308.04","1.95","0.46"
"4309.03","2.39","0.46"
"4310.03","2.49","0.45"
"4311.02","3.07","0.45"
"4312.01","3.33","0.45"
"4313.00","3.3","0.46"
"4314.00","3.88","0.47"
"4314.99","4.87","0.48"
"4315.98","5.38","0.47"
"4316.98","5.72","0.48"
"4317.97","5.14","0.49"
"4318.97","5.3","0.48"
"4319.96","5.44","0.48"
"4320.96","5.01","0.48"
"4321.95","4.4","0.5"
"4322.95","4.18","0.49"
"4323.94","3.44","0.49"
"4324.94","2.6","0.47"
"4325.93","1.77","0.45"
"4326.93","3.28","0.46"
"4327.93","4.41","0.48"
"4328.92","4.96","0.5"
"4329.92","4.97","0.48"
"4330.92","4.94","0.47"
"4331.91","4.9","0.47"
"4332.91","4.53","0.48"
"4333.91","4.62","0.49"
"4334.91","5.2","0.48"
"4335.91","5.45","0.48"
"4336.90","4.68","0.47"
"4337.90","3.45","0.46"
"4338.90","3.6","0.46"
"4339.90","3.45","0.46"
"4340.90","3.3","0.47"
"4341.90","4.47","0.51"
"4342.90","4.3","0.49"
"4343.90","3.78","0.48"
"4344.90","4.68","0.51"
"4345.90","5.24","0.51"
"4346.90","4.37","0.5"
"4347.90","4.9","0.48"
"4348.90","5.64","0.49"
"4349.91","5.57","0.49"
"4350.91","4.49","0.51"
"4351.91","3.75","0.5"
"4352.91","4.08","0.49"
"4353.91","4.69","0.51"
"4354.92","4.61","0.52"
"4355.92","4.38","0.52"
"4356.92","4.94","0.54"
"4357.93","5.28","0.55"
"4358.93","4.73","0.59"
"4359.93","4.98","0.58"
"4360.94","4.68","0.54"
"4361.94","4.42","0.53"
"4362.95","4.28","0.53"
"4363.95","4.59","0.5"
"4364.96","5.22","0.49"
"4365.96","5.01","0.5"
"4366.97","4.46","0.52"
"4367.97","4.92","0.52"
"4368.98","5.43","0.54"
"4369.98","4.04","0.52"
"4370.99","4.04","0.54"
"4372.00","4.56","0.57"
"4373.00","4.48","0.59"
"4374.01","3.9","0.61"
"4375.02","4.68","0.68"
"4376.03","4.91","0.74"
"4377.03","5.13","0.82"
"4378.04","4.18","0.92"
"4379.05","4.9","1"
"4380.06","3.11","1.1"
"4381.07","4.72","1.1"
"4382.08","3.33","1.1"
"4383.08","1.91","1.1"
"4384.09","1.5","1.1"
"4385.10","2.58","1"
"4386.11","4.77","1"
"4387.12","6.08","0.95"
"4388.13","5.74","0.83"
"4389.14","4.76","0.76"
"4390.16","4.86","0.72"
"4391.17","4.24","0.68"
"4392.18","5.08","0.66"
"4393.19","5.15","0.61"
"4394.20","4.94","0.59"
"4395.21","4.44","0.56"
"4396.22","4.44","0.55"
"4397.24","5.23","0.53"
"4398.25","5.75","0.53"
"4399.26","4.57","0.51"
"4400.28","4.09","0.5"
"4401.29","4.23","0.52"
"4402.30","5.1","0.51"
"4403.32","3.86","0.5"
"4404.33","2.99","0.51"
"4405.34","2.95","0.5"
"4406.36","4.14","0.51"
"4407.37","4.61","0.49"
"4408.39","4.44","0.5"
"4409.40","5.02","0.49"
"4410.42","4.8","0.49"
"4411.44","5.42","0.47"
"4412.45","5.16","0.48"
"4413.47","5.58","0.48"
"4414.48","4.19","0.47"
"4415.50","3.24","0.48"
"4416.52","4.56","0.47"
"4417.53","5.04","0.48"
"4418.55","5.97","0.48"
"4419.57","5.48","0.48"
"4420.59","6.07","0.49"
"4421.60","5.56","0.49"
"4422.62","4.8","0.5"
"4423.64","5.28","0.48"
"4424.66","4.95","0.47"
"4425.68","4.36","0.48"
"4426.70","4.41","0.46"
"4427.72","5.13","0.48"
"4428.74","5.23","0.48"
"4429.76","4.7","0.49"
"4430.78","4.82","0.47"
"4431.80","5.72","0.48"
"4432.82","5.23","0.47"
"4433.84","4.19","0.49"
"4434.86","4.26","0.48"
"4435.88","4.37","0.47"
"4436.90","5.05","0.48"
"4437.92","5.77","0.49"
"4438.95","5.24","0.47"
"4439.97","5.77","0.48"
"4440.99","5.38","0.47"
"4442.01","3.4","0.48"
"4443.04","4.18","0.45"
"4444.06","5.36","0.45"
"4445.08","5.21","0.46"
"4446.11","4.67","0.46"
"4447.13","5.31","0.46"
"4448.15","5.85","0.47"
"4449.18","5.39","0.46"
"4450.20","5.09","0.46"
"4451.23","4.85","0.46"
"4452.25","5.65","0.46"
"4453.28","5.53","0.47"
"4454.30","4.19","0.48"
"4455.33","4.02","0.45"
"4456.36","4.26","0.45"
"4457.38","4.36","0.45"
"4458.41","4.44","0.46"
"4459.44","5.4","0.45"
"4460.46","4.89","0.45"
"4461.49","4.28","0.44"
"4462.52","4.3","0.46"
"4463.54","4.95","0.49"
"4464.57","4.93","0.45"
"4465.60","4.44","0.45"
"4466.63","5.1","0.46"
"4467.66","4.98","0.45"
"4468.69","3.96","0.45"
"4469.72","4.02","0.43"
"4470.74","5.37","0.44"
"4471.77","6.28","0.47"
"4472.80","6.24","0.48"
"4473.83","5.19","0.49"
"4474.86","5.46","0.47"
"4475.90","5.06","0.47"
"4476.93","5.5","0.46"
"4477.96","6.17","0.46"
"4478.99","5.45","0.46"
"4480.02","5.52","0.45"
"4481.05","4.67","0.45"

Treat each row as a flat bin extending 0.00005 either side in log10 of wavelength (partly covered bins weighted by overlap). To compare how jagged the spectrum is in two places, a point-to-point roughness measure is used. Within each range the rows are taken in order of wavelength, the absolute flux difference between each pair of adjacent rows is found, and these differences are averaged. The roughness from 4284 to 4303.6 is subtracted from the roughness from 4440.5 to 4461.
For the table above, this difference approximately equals 0.098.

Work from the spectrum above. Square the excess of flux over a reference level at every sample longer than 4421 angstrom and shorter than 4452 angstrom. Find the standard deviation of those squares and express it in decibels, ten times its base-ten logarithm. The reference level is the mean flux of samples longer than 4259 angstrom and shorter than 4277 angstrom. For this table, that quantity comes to 0.6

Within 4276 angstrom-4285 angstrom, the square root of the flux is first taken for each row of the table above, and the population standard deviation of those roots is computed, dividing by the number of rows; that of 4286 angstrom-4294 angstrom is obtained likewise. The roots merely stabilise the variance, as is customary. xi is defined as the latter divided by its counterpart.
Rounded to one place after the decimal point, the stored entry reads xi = 1.1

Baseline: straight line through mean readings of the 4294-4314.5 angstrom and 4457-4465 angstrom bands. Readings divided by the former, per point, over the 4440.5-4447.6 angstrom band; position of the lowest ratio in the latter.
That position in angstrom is 4442.01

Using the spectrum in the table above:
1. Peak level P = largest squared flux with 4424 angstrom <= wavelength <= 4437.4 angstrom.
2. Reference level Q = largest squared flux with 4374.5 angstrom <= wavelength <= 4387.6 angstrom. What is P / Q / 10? 0.089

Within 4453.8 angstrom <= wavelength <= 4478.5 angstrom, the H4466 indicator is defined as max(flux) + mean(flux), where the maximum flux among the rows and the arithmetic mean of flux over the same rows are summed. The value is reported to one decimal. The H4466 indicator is 11.2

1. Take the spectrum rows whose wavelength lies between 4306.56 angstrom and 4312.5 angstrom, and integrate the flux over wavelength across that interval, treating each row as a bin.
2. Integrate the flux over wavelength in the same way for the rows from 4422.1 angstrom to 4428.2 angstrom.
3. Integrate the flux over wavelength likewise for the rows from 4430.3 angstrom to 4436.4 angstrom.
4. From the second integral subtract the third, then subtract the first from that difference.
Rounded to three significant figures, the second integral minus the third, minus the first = -15.5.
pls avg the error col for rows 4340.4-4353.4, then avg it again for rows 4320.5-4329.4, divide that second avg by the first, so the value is 0.97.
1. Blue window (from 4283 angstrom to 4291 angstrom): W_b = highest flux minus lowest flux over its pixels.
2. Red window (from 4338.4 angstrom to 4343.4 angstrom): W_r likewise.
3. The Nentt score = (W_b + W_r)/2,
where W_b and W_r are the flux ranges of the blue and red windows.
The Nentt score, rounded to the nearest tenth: 1.7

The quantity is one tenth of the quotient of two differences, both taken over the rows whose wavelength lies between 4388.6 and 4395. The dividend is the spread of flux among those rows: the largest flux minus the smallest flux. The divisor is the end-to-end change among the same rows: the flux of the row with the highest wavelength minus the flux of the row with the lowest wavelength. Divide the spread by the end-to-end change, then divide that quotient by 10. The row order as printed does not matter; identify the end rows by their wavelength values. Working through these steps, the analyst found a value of 0.5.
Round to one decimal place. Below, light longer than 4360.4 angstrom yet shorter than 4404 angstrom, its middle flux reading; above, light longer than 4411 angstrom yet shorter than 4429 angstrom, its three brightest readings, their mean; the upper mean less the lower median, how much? 1.3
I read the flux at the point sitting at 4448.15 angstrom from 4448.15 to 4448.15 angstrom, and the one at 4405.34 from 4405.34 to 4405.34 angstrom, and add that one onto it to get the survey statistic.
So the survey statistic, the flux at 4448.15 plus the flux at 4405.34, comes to 8.8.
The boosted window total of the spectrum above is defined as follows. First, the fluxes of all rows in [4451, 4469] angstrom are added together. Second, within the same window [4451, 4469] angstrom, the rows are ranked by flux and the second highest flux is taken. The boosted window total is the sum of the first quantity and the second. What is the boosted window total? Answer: 90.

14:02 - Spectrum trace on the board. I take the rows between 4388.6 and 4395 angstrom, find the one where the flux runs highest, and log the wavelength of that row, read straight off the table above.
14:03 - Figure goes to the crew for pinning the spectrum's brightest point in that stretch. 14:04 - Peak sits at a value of 4393.19 angstrom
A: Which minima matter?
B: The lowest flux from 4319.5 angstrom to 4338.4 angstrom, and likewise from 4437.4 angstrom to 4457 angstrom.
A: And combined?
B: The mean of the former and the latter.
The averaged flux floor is 2.6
